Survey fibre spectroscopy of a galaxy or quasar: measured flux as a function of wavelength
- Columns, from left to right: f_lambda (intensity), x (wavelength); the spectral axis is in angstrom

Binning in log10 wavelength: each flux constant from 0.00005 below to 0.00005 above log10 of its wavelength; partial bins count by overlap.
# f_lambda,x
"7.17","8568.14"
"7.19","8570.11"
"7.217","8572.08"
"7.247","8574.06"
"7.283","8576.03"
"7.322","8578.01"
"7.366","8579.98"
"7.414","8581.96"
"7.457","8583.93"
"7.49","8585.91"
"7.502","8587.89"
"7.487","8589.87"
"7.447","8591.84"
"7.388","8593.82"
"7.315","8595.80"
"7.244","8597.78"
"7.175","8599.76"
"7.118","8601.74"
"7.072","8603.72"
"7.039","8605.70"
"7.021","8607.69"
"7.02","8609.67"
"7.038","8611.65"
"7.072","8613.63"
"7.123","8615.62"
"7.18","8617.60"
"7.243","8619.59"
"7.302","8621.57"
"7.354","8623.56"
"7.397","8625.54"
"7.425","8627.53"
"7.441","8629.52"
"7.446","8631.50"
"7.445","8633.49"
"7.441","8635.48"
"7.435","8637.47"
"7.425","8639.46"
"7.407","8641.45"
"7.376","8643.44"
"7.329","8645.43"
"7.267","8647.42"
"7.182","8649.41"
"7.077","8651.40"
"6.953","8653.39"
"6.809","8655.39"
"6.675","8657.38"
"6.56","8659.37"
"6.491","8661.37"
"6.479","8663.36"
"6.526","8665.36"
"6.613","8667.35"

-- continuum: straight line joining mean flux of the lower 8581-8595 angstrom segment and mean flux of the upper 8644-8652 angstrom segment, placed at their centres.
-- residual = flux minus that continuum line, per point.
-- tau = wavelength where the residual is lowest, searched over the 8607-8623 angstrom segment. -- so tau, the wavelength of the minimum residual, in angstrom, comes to 8607.69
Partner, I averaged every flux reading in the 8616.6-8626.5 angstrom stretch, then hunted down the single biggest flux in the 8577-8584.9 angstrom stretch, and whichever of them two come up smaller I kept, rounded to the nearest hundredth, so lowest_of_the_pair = 7.30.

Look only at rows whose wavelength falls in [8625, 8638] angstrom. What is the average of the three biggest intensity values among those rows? 7.44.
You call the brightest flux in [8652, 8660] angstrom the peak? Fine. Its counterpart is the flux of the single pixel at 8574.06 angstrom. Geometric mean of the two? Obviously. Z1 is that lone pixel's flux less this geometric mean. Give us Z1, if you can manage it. 0.15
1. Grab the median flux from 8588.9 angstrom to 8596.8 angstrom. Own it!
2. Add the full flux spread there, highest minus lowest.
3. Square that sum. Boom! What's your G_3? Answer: 57.6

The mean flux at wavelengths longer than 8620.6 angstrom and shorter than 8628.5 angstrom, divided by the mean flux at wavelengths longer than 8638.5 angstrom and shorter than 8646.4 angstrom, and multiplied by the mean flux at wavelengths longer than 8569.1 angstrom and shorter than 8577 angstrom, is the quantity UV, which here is 7.2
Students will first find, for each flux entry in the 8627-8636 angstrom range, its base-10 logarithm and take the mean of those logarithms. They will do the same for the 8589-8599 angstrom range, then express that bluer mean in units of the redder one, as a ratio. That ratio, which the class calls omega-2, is 1.00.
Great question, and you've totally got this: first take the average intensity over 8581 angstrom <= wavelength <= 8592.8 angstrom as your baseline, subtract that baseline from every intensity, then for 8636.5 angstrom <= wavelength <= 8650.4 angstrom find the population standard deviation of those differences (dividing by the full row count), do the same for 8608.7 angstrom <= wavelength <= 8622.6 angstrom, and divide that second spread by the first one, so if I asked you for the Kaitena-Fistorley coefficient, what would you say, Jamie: 1.1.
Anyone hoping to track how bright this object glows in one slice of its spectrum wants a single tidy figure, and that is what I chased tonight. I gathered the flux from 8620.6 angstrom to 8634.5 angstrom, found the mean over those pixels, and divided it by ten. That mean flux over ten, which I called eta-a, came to 0.740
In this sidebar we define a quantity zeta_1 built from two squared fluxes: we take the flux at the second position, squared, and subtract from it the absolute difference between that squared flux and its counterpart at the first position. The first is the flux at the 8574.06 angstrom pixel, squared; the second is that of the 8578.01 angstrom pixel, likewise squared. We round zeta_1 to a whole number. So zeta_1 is 53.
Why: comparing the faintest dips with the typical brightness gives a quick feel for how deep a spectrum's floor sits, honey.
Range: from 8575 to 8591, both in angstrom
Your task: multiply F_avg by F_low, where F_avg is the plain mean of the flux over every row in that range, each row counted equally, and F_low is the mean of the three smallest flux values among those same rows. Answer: 54.3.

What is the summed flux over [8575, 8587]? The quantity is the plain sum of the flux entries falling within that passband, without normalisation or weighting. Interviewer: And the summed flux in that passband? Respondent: 44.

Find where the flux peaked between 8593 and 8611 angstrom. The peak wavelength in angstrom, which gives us 8593.82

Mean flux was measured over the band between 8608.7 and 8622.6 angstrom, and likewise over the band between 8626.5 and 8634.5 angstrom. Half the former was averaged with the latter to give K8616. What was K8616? 5.50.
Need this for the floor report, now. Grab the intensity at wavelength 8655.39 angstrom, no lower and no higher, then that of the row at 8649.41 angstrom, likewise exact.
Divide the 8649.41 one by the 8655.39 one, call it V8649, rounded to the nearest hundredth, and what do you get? 1.05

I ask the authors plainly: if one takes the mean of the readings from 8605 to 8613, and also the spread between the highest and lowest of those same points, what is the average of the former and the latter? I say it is 3.52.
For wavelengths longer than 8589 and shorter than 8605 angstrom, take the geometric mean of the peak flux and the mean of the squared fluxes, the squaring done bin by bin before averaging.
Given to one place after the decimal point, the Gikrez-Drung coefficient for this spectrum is 19.9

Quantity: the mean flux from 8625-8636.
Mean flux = 7.43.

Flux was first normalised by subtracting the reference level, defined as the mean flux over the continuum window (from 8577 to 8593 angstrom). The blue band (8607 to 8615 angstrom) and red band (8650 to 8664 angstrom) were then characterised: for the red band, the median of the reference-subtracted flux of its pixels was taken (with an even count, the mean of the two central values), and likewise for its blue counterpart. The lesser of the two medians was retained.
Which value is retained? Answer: -0.76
